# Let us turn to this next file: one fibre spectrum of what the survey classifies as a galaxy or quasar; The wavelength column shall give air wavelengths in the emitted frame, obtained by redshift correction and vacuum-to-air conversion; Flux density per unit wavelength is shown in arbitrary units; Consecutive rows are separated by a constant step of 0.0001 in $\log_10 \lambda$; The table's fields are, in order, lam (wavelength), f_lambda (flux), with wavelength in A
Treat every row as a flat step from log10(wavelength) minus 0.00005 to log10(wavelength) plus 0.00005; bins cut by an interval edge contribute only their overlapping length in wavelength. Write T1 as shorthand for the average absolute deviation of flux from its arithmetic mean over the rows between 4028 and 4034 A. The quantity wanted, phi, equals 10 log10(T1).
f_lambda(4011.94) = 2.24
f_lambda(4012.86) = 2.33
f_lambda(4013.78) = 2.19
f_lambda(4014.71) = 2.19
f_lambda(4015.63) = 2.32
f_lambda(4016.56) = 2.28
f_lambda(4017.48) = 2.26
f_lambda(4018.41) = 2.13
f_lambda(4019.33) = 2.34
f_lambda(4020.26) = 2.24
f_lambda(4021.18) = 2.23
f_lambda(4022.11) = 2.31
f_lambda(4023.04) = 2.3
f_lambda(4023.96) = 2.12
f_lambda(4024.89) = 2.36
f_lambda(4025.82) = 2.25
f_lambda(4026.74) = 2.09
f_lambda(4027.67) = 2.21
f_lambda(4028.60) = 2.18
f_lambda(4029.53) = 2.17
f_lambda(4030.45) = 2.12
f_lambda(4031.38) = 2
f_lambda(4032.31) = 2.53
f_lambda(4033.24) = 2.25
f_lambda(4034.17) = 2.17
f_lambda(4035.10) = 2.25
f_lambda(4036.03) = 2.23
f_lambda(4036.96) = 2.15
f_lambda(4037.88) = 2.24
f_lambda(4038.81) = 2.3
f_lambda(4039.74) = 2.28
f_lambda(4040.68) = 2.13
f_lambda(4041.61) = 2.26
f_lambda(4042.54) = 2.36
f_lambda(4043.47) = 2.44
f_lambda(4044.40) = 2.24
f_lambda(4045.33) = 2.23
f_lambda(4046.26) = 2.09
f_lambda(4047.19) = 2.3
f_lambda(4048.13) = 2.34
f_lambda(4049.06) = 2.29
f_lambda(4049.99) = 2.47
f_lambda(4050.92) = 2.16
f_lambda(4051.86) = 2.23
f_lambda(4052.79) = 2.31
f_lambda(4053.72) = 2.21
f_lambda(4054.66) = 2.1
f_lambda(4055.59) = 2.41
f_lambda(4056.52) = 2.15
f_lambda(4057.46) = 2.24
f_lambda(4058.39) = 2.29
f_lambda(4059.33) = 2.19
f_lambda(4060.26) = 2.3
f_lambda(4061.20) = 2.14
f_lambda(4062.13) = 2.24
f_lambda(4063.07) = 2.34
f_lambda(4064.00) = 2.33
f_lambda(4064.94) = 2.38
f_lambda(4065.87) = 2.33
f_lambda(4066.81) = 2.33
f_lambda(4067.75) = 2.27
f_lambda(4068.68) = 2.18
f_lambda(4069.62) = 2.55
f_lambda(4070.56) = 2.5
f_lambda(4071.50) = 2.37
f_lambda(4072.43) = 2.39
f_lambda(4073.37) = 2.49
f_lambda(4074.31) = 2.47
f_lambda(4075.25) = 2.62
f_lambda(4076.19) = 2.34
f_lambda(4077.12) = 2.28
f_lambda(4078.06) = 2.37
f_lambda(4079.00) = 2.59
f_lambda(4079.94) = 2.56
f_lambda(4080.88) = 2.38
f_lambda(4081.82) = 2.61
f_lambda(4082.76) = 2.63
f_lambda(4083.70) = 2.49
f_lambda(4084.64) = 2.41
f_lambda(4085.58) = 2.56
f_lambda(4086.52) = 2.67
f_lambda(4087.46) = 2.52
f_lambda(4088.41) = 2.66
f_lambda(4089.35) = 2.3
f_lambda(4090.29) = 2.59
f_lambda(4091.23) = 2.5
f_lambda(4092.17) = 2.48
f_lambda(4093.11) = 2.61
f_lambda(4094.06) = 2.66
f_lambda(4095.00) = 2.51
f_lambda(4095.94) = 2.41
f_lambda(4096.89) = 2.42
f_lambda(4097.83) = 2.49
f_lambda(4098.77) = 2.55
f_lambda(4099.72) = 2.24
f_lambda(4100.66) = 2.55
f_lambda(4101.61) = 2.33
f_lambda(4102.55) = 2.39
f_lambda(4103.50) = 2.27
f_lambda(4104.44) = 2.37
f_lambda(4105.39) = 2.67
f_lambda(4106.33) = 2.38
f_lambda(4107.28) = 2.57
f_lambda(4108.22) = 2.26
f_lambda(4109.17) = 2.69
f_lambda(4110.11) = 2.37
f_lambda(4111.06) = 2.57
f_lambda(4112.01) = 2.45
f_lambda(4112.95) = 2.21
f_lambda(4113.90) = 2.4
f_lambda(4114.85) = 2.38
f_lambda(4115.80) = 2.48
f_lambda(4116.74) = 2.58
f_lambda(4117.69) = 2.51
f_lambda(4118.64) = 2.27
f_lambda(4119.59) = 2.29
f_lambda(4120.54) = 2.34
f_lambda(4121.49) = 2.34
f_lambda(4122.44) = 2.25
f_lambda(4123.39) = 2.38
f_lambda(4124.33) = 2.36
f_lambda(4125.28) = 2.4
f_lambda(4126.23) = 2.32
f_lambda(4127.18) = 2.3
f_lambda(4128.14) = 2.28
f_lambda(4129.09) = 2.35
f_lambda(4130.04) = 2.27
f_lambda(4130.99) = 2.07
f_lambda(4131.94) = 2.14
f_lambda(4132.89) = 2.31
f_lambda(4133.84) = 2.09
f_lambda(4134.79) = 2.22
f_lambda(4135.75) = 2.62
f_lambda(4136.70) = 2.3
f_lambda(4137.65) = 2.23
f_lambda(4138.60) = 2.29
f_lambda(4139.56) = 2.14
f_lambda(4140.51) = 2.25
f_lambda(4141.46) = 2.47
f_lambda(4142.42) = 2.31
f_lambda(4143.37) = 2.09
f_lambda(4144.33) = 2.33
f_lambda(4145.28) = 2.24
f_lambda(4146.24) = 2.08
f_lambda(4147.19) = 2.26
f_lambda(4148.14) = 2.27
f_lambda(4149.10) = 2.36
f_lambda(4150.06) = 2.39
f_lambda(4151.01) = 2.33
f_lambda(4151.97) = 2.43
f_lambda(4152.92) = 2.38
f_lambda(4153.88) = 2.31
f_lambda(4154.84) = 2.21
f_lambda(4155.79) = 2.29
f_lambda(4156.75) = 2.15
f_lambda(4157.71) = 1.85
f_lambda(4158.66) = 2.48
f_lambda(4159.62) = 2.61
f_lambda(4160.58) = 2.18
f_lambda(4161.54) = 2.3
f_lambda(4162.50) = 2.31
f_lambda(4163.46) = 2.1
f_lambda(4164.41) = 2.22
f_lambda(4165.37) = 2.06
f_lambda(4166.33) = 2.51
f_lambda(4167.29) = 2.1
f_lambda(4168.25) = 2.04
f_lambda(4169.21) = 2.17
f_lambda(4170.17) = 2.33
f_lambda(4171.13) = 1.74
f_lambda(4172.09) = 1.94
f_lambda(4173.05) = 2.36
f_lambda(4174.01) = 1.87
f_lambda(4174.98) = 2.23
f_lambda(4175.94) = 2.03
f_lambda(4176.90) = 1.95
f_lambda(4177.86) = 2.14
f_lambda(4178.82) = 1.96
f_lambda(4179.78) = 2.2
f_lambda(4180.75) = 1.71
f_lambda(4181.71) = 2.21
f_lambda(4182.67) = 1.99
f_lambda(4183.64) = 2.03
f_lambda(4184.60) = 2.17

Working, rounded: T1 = 0.121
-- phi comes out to -9.2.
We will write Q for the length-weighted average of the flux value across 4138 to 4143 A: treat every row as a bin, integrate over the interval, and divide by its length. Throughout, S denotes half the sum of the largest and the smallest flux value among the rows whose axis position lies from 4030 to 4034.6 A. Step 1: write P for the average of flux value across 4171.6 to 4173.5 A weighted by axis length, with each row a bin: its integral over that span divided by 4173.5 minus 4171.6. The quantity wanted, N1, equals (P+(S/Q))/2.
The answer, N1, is 1.57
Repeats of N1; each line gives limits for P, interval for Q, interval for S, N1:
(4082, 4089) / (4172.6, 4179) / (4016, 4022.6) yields 1.82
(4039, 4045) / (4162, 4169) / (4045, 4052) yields 1.66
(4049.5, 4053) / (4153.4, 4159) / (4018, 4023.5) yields 1.65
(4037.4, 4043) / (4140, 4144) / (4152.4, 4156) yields 1.63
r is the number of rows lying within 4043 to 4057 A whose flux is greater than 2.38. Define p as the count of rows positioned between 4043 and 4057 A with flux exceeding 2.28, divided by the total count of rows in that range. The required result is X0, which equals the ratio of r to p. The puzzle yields 6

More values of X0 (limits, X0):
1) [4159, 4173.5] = 5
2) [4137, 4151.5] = 4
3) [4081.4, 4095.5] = 14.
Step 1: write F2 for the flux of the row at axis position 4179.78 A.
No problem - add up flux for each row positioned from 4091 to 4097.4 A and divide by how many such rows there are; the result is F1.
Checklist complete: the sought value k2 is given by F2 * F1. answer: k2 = 5.53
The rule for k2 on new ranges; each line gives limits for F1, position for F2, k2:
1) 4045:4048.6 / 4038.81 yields 5.15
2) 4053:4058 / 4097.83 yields 5.53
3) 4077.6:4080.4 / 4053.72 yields 5.54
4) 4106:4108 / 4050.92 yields 5.35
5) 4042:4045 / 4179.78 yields 5.16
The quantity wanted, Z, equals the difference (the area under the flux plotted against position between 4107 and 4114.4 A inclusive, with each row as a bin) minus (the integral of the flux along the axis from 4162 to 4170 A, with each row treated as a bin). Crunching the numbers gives 0.5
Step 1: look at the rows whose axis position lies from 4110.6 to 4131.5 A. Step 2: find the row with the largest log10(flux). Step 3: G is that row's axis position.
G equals 4116.74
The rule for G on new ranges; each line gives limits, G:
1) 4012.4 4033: 4032.31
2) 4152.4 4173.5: 4159.62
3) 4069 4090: 4086.52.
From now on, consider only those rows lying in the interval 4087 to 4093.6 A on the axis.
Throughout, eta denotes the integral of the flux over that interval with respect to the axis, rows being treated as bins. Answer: 16.6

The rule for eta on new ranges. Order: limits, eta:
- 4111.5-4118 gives 15.8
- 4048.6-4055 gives 14.4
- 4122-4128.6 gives 15.4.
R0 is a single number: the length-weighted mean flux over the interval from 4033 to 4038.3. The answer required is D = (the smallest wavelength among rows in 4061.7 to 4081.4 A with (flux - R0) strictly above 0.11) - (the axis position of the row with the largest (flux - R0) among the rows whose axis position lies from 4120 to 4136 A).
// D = -72.7 A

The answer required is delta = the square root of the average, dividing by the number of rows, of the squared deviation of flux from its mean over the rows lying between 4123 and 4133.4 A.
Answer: 0.10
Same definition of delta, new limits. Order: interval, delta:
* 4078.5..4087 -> 0.09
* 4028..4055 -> 0.11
